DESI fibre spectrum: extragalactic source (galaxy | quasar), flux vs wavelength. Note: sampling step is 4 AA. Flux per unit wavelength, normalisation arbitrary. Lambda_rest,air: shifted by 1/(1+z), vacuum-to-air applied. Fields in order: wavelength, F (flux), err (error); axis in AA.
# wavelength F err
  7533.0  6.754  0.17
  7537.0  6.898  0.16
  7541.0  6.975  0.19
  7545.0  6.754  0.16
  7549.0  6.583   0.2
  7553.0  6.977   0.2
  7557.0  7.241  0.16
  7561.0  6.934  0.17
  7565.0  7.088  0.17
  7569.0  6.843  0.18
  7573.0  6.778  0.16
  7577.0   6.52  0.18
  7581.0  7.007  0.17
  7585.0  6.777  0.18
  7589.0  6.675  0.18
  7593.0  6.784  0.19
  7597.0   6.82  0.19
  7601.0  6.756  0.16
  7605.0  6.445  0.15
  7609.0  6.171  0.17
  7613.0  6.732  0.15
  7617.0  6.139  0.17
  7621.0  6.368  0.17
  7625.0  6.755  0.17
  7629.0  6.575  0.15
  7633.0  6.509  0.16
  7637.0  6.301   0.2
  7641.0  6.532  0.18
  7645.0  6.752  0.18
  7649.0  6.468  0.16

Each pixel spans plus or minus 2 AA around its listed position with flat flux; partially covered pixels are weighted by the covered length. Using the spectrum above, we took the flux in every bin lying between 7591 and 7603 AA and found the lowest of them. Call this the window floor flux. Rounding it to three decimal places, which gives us 6.756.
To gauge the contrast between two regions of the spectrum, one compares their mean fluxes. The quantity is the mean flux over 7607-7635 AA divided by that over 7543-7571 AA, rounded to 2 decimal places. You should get 0.93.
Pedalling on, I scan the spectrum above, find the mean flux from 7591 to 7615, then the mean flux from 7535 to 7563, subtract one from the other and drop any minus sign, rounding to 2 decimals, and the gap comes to 0.29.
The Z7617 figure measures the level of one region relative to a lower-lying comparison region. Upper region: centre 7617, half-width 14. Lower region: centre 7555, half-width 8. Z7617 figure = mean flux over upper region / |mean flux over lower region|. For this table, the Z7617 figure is 0.93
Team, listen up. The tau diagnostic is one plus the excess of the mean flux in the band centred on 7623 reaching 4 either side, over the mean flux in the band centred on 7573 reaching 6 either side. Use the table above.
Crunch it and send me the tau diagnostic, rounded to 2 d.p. 0.85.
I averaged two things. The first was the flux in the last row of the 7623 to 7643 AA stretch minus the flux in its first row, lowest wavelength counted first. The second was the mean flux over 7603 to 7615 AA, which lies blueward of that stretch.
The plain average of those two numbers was 3.11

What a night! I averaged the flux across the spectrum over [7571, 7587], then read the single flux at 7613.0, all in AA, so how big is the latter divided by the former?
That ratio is 0.99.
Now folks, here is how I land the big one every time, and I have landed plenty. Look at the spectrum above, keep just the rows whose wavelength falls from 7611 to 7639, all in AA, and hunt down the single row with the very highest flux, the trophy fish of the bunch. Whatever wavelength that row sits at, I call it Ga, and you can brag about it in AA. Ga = 7625.0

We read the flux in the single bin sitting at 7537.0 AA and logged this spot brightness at 6.898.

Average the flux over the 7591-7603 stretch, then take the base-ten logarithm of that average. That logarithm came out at 0.832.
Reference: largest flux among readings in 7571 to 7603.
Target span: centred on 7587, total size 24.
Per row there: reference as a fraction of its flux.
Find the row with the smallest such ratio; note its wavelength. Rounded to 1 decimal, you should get 7581.0 AA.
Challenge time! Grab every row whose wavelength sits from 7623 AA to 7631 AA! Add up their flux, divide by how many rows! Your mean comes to 6.7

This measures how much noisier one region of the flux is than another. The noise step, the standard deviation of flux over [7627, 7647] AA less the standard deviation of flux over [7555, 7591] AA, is -0.06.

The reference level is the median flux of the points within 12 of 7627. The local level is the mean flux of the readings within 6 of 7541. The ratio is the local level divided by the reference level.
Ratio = 1.07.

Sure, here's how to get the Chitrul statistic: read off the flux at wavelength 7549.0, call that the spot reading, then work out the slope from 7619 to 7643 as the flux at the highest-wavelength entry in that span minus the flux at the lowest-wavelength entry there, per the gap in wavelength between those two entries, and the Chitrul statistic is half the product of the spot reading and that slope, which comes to 0.03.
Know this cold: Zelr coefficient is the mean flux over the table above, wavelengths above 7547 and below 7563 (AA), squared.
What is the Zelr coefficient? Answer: 48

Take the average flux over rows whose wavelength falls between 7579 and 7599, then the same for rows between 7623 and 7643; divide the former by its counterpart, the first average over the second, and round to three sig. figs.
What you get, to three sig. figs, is 1.04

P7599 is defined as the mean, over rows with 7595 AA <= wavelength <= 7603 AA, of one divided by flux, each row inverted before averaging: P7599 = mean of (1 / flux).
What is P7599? 0.1473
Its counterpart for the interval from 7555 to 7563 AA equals 0.1412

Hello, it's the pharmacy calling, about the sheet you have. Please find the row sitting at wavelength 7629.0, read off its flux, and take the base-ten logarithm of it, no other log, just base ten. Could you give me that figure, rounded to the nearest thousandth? 0.818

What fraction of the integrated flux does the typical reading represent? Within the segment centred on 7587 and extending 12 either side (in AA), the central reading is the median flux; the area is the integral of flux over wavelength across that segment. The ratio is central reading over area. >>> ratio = 0.0418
